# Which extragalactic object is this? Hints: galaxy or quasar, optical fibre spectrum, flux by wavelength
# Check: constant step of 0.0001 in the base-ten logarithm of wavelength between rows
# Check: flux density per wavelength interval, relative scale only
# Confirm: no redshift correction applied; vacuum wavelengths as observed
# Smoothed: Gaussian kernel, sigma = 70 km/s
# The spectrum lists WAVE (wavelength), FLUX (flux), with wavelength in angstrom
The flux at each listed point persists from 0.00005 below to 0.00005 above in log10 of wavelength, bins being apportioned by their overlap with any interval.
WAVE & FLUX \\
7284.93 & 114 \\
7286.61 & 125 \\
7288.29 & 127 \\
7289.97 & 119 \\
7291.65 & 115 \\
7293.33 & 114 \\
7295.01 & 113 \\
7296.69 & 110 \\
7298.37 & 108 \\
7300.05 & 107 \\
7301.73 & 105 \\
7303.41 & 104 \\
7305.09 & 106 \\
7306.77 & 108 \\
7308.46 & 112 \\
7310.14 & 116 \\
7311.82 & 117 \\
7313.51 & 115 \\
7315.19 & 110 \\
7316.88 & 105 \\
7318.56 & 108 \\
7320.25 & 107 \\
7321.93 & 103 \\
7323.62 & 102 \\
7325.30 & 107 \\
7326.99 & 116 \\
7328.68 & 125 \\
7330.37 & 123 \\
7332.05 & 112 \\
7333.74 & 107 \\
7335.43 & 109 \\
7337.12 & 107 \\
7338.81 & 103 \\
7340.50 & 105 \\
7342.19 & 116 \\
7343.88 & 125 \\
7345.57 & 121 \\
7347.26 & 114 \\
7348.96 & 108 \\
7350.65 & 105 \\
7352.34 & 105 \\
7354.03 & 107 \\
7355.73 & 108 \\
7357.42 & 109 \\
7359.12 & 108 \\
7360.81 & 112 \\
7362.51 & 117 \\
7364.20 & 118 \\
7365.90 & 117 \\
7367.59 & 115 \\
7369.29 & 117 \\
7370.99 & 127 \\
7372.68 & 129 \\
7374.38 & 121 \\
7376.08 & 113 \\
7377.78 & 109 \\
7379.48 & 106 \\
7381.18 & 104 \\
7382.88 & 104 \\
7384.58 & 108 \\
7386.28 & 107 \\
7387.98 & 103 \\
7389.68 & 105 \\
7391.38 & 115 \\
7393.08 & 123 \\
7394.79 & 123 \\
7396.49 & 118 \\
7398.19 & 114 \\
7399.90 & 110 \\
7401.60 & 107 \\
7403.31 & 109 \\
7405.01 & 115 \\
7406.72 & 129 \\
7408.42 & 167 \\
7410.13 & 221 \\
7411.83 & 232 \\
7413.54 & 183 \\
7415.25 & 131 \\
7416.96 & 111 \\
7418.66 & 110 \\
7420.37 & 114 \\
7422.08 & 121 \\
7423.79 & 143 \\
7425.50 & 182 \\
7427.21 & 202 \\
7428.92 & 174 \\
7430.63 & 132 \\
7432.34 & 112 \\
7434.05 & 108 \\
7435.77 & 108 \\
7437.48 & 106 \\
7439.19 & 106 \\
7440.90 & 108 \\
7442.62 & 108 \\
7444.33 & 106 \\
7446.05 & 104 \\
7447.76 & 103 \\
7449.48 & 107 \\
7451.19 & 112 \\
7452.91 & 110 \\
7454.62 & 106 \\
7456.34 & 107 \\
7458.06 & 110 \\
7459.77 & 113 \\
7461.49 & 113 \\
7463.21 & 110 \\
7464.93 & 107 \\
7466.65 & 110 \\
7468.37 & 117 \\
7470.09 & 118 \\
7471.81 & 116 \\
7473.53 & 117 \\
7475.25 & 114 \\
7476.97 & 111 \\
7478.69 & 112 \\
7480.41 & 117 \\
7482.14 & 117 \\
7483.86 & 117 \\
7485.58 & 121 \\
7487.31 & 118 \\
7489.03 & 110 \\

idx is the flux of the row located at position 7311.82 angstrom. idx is 117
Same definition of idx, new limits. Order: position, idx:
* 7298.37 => 108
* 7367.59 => 115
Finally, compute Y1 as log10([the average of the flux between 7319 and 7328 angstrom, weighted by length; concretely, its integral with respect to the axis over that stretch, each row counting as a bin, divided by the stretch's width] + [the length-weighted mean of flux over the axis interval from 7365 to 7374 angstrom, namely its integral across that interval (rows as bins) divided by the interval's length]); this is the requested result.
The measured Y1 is 2.36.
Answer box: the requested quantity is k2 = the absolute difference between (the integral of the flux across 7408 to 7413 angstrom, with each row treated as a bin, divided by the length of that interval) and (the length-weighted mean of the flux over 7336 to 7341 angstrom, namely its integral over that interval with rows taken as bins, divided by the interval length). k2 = 103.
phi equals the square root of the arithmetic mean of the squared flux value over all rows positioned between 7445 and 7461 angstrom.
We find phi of 108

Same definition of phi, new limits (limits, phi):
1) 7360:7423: 127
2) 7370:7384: 115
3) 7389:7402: 115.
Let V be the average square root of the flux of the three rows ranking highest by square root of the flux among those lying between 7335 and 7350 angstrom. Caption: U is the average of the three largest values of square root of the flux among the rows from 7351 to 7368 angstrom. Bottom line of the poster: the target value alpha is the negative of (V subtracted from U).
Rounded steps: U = 10.8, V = 11.0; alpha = 0.2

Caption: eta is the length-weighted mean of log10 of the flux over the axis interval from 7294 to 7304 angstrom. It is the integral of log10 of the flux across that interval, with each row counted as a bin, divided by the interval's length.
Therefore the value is 2.03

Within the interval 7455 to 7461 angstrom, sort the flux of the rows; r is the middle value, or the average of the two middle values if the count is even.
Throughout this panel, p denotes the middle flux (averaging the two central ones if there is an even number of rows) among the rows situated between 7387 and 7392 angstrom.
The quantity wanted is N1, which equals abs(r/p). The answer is 1.05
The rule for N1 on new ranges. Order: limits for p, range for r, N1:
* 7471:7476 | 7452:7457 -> 0.92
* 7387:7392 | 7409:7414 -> 2.10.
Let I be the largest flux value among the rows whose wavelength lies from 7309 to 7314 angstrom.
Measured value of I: 117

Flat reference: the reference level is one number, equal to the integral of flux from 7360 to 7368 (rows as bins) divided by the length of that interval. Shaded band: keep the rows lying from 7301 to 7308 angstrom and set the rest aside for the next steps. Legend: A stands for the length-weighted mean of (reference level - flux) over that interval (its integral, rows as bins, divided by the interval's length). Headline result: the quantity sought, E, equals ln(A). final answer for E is 2.3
